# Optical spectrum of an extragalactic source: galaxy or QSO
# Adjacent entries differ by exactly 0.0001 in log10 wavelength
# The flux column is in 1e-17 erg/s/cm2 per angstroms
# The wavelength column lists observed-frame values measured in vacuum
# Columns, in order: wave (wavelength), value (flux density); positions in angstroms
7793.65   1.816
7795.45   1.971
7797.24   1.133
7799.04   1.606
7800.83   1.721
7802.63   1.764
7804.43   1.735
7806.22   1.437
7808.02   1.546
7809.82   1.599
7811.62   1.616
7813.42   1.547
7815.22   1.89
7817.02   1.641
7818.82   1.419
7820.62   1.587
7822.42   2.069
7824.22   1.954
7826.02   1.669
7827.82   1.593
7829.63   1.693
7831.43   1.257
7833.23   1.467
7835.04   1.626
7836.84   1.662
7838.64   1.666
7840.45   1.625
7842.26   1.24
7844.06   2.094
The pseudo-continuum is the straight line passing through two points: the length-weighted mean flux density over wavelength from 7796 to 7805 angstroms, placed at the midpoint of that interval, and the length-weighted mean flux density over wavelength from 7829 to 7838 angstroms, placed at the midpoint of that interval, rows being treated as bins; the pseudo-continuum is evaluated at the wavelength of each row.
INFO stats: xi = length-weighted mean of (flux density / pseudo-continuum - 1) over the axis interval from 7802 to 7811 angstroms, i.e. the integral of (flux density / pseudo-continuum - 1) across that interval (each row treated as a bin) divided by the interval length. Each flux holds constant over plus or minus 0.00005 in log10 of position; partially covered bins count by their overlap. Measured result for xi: 0.01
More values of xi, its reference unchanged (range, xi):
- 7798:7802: 0.03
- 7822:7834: 0.07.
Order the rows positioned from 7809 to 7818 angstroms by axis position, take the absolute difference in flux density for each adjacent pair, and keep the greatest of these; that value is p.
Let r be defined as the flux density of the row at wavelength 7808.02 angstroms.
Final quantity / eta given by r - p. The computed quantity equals 1.20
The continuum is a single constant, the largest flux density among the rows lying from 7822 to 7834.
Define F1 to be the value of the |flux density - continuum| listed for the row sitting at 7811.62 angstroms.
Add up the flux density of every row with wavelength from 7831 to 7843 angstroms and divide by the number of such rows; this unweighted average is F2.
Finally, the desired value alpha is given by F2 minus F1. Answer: 1.05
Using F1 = 0.453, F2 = 1.51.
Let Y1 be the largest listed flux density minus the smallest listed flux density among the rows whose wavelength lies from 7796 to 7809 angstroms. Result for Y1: 0.63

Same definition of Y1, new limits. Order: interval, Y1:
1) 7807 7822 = 0.47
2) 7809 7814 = 0.07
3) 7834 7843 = 0.43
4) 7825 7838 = 0.44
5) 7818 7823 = 0.65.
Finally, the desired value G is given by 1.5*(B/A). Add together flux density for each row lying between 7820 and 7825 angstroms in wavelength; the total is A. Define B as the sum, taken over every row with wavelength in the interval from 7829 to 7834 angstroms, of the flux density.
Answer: 1.18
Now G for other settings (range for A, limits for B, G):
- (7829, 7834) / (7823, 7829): 1.77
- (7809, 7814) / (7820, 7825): 1.77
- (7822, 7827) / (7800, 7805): 1.38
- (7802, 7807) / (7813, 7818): 1.54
